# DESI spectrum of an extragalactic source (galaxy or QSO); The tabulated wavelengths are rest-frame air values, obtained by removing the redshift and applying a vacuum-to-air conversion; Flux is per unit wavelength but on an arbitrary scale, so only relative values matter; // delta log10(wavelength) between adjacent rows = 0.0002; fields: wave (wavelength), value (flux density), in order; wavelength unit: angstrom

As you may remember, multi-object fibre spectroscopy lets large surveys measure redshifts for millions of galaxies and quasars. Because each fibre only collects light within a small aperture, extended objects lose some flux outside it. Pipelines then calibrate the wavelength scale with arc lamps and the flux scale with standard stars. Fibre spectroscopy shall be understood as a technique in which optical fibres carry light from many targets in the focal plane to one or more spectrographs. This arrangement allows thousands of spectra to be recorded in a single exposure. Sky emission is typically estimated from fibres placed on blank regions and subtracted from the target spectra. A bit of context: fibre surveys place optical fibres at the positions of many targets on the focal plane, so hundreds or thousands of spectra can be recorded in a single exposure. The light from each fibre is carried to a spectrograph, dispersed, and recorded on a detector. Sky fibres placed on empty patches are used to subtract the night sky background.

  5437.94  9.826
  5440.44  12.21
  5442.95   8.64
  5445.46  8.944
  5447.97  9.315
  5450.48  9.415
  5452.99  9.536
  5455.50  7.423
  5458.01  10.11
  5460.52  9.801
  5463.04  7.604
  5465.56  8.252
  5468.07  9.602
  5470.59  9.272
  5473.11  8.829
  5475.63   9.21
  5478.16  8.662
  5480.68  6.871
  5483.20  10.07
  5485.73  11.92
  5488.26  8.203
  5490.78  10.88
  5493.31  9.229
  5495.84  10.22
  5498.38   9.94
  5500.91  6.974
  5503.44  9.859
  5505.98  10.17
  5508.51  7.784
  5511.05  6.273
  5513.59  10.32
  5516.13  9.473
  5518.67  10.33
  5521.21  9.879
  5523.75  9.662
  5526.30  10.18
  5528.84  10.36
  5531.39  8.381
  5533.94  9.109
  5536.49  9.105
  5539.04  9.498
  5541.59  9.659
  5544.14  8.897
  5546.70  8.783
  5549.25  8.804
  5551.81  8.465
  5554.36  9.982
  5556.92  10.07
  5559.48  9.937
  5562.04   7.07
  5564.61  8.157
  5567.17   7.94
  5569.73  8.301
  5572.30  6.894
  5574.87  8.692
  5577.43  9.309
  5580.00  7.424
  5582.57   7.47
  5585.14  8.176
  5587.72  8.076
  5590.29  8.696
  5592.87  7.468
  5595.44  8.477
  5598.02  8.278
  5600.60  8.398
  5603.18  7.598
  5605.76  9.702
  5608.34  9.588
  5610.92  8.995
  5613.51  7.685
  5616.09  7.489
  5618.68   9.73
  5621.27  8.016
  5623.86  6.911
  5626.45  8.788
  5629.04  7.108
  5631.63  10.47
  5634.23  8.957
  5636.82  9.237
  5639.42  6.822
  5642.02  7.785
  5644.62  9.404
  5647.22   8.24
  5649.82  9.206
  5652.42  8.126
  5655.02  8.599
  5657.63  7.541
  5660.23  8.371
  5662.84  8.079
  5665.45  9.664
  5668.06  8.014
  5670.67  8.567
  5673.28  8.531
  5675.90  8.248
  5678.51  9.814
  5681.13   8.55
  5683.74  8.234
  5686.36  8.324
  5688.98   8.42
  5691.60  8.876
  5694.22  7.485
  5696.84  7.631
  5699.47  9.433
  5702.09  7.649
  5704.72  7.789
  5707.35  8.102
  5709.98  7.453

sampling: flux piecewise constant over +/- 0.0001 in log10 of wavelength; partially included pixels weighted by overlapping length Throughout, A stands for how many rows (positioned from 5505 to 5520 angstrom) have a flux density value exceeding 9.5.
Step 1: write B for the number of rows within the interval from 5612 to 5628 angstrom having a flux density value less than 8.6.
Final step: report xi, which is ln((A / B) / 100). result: -4.9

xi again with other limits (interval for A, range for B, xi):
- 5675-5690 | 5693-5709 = -6.2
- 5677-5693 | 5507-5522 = -5.3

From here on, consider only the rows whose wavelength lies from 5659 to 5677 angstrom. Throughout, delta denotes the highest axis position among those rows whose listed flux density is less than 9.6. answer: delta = 5675.90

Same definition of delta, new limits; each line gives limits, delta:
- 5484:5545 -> 5544.14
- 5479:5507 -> 5500.91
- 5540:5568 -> 5567.17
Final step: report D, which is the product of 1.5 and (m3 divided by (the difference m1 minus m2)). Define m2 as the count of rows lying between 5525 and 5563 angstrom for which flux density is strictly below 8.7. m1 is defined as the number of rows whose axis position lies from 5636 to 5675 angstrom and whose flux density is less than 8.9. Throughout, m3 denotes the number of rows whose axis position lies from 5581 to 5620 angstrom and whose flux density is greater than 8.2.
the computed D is 1.5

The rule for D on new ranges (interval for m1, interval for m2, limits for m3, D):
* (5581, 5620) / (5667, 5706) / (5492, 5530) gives -18.0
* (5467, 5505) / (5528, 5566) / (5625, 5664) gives 13.5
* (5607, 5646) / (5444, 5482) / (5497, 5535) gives 6.0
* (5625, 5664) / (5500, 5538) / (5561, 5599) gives 1.5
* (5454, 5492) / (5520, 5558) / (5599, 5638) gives 2.7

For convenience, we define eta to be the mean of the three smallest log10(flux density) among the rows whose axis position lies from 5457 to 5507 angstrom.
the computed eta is 0.854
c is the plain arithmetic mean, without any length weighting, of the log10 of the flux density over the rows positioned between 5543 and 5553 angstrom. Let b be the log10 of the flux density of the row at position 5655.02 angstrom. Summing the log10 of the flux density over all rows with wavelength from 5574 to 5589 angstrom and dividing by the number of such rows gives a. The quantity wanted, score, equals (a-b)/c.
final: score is -0.02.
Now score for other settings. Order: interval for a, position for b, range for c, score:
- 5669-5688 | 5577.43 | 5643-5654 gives -0.04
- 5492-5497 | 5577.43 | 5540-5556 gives 0.02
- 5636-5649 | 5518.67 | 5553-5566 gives -0.10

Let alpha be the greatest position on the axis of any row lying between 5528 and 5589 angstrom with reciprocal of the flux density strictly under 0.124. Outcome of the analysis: 5587.72 angstrom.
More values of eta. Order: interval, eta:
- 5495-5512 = 0.844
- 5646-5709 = 0.878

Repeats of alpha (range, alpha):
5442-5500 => 5498.38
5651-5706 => 5699.47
